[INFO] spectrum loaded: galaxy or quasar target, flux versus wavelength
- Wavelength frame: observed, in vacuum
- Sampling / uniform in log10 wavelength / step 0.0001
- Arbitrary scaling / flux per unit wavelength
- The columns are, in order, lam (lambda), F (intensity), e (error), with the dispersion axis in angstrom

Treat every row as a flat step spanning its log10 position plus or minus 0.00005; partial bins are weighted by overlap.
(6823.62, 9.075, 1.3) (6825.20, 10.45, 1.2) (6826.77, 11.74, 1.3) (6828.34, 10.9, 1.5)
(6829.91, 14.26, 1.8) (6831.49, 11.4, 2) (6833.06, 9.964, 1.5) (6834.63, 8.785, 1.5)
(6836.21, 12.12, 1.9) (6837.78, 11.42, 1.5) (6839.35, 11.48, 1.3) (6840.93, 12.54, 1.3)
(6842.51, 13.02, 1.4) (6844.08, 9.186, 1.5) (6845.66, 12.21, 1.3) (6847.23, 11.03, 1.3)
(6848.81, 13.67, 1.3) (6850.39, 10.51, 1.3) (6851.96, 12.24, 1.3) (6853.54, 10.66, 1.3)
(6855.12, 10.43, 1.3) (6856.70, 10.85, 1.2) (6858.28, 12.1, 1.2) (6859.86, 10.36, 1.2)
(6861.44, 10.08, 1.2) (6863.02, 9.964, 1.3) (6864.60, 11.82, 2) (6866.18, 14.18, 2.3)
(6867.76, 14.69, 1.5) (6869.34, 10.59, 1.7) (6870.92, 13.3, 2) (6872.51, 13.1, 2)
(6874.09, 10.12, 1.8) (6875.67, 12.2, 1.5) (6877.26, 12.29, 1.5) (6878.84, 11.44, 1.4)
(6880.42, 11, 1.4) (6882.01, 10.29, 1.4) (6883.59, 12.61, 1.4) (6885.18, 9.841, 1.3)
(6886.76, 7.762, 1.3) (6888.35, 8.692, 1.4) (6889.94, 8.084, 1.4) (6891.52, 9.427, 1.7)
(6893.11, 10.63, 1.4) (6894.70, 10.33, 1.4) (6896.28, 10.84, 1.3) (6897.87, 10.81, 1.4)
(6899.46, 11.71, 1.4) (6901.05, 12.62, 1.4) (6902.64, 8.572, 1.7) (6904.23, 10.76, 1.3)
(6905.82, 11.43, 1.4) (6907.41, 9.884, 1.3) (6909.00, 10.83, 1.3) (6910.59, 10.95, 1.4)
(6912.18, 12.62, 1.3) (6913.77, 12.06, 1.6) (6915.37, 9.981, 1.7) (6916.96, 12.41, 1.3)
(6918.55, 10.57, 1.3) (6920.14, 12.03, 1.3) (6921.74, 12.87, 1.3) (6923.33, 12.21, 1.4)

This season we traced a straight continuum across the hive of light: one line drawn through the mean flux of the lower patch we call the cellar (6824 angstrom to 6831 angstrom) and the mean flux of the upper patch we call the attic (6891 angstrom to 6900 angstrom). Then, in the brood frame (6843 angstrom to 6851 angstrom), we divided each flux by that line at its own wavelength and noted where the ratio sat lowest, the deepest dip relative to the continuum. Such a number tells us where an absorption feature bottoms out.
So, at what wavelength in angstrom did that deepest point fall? 6844.08 angstrom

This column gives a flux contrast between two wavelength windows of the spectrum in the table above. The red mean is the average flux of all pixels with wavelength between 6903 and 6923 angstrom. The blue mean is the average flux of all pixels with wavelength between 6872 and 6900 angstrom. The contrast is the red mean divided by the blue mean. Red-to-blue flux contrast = 1.07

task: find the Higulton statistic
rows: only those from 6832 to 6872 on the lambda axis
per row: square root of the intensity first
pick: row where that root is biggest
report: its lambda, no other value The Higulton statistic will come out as 6867.76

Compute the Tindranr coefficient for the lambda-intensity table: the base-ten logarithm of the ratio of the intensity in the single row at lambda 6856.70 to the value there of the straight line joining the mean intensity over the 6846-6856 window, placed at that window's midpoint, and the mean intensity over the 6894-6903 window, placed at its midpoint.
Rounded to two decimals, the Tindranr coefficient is -0.02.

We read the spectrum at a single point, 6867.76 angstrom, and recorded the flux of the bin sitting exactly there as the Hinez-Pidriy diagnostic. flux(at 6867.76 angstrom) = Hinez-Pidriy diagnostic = 14.69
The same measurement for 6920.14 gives 12.03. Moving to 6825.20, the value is 10.45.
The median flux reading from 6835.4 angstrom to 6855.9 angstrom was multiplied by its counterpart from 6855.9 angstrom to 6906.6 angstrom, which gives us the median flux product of 124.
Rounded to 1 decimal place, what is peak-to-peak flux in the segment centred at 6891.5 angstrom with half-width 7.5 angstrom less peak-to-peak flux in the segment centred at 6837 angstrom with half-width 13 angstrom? -2.4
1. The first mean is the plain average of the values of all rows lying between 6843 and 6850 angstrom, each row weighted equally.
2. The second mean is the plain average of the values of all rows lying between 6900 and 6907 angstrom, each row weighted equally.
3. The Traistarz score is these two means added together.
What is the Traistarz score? 22.4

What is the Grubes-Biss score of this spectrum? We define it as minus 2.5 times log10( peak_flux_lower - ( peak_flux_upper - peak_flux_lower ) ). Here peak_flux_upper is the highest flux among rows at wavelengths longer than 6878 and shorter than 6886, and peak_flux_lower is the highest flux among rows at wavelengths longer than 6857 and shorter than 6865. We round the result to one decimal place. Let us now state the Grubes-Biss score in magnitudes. -2.7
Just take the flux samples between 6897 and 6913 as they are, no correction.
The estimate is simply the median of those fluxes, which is 10.9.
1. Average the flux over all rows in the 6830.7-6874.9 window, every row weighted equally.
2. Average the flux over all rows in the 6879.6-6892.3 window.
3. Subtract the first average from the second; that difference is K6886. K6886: -1.8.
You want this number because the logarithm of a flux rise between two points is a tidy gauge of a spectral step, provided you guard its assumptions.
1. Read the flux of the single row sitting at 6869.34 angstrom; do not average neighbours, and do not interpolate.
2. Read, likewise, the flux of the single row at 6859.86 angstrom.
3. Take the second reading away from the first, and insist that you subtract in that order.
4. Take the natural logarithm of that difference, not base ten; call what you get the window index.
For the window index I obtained -1.5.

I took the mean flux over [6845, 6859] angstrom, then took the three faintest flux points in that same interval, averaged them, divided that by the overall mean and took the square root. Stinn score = 0.956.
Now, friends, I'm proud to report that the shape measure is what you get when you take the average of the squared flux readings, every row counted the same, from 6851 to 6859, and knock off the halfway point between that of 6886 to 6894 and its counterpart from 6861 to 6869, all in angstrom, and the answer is 11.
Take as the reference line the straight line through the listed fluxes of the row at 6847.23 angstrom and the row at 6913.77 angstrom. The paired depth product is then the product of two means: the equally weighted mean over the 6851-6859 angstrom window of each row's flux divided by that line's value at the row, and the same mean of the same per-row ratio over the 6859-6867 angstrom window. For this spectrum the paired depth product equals 1.01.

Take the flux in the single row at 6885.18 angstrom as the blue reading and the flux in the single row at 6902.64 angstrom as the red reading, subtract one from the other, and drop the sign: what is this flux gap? 1.3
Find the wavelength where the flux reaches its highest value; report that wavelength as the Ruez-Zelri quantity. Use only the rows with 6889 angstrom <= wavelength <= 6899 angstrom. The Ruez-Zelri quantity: 6896.28 angstrom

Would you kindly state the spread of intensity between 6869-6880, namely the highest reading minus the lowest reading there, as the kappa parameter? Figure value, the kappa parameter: 3.2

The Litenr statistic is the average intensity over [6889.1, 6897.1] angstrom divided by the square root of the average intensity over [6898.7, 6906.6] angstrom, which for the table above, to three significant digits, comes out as 2.97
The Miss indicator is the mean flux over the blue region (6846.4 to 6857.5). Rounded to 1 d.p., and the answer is 11.3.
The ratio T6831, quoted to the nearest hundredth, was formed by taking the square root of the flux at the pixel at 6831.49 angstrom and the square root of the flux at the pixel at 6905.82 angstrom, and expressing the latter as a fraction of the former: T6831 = 1.00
